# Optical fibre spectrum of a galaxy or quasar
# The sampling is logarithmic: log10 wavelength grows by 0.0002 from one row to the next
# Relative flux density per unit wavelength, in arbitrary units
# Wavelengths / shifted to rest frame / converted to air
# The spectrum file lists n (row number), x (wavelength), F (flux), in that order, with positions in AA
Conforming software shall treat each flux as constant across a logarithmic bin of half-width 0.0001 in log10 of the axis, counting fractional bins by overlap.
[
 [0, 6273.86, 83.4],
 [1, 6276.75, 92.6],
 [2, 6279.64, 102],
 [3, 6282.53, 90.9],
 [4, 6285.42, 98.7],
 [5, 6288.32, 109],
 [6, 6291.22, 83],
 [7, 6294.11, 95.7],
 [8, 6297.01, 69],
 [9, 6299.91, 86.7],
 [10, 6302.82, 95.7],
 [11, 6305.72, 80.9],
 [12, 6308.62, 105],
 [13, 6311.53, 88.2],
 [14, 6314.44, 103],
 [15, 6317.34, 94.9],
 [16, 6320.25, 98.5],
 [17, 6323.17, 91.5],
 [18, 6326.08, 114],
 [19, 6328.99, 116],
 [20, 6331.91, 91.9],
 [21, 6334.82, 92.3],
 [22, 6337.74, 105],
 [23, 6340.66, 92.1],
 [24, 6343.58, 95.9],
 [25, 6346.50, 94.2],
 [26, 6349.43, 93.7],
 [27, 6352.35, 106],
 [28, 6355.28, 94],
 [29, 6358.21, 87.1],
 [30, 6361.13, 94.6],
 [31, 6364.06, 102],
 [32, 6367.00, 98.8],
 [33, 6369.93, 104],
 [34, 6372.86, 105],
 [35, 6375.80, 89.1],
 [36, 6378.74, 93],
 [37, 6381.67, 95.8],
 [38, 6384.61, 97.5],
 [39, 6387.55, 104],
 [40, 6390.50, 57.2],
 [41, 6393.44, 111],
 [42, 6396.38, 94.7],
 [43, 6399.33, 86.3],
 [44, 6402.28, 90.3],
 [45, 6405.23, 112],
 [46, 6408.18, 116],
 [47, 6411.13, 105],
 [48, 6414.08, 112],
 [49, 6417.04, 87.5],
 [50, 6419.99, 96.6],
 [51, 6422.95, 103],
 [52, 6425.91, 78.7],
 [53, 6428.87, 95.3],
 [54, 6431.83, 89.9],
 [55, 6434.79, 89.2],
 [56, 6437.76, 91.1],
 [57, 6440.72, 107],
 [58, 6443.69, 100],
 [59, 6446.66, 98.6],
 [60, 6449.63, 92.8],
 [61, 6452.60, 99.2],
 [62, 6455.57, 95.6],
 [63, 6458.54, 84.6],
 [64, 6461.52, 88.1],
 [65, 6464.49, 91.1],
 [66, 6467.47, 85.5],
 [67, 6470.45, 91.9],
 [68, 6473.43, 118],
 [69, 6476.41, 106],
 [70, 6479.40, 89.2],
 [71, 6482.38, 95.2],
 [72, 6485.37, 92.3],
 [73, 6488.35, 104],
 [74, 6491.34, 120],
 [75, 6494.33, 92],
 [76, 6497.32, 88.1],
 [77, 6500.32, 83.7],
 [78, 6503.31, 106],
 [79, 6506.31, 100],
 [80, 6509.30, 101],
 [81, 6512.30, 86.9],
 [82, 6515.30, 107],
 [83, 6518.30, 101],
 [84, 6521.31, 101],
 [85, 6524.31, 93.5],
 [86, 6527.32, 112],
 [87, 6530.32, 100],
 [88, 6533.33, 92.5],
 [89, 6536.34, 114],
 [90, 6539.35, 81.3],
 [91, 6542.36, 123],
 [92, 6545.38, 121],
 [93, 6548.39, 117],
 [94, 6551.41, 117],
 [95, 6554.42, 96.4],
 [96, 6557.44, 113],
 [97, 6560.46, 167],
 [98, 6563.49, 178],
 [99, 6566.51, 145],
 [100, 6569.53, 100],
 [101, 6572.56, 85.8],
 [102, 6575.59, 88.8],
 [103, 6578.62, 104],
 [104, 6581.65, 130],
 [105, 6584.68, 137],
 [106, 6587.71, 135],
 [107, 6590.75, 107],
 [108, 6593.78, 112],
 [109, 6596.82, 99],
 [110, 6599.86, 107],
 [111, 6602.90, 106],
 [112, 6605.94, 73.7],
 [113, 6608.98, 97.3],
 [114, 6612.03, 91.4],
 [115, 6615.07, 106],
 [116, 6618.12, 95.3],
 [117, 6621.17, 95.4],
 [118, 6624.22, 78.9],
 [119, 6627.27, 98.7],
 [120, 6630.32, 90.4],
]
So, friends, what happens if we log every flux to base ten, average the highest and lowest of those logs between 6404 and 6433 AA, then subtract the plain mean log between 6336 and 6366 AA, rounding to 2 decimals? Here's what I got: 0.00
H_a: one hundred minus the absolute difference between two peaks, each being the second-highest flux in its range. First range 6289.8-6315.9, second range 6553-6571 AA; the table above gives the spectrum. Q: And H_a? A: 36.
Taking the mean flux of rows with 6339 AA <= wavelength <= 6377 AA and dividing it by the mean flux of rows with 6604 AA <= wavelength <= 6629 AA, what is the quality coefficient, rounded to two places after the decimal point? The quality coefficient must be 1.05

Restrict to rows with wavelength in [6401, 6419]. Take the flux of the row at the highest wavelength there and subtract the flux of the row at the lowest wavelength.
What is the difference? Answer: -3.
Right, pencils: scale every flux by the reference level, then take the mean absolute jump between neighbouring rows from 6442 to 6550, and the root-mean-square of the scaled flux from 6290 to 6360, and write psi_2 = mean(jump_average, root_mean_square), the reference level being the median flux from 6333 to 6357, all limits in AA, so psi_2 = 0.566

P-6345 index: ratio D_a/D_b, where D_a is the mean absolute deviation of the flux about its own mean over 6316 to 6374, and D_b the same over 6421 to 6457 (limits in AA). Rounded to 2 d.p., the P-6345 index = 1.12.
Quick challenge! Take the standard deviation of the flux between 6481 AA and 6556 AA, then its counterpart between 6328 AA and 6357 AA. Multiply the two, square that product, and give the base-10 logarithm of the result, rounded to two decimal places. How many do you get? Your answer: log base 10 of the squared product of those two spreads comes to 3.92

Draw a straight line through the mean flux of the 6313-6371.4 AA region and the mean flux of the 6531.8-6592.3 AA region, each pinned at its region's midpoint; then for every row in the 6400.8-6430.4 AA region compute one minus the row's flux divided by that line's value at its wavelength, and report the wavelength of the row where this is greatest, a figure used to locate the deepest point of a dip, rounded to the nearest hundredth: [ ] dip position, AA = 6425.91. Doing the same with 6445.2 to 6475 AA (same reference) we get 6458.54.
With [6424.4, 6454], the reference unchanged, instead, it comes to 6425.91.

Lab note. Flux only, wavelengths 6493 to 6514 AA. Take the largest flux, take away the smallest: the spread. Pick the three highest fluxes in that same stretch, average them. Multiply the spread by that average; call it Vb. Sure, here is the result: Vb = 2282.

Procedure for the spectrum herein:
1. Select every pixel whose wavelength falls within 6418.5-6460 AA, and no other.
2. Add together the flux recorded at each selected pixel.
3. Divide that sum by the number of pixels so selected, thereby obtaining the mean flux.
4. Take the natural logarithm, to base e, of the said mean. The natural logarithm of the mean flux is 4.55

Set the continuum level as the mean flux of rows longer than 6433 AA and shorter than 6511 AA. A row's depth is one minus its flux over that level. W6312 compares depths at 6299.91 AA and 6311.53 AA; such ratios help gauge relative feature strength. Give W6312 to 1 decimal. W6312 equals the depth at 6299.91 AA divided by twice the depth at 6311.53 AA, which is 0.6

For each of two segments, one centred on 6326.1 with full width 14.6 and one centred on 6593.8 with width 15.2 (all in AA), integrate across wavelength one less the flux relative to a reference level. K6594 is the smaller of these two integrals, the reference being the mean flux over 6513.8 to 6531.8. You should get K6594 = -1.4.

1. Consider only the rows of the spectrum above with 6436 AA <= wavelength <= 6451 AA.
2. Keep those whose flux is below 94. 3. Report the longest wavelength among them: 6449.63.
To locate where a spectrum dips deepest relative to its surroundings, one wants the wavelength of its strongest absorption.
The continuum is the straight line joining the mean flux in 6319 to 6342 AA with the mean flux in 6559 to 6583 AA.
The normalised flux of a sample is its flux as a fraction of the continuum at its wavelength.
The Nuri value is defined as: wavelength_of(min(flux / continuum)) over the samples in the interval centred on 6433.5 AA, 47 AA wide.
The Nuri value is 6425.91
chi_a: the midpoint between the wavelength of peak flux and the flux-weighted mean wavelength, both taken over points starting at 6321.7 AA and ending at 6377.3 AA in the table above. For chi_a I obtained 6339.1 AA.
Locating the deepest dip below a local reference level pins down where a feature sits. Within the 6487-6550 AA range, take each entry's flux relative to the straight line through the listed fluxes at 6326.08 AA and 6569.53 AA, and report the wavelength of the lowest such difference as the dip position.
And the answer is 6539.35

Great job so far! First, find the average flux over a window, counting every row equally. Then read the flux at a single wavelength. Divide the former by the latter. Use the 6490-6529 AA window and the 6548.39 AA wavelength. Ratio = 0.85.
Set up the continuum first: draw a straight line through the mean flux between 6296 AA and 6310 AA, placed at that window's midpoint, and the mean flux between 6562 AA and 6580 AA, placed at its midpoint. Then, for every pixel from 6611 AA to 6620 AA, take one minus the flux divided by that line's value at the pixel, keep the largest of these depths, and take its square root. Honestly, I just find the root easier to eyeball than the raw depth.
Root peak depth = 0.50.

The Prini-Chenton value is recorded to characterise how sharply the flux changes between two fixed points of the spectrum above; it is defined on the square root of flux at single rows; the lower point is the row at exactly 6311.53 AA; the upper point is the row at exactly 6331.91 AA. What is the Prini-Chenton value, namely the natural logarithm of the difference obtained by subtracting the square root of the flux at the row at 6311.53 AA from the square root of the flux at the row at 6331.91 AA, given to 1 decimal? -1.6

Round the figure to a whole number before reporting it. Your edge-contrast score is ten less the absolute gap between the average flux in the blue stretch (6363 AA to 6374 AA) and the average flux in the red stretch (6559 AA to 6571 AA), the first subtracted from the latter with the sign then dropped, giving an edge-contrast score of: -35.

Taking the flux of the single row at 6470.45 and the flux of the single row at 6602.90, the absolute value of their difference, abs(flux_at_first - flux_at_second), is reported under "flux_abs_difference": 14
